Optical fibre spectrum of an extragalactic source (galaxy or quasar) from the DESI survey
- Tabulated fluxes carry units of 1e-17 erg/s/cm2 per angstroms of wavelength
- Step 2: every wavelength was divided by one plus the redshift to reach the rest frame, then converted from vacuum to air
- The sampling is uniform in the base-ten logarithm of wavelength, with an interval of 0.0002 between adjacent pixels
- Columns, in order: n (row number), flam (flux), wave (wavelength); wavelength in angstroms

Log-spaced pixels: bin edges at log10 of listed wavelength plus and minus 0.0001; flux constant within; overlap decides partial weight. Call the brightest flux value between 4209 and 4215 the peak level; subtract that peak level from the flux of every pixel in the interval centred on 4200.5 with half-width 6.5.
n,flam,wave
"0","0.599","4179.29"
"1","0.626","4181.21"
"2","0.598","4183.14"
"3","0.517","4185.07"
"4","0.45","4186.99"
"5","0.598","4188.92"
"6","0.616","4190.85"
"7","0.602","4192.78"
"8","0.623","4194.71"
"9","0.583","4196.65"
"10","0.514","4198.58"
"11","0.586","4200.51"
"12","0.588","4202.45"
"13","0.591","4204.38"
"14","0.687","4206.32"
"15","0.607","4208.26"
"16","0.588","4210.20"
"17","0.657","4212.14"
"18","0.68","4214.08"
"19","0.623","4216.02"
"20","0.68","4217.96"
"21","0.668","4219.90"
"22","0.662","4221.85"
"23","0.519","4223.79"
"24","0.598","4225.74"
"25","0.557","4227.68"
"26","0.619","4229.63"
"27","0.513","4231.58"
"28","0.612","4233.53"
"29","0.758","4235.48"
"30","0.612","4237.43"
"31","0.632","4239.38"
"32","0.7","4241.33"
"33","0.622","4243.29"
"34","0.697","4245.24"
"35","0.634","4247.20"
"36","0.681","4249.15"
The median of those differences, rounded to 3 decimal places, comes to -0.092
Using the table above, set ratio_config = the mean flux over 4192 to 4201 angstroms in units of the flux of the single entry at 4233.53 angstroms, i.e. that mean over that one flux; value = 0.95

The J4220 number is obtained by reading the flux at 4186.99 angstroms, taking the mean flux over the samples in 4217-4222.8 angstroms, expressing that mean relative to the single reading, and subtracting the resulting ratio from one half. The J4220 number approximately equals -1.0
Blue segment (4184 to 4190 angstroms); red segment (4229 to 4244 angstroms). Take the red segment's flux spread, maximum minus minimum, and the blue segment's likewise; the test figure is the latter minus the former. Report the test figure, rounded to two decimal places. -0.10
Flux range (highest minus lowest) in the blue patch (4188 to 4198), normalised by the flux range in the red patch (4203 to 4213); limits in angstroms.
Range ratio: 0.40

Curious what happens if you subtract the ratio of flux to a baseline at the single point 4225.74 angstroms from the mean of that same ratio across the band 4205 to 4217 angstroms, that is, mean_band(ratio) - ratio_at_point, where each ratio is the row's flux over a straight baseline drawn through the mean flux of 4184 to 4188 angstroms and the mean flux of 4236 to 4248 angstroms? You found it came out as 0.15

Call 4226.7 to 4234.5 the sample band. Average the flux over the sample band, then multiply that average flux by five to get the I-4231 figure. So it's 2.88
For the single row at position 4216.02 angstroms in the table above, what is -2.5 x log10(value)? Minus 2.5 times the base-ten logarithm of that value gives 0.51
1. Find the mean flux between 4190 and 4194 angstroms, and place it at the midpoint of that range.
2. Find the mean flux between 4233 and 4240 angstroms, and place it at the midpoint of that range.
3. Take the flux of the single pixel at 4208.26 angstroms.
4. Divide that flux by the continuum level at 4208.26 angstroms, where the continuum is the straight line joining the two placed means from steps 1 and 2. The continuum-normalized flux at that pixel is 0.97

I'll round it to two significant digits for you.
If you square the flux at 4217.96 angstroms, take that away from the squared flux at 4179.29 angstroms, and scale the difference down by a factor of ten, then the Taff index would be -0.010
